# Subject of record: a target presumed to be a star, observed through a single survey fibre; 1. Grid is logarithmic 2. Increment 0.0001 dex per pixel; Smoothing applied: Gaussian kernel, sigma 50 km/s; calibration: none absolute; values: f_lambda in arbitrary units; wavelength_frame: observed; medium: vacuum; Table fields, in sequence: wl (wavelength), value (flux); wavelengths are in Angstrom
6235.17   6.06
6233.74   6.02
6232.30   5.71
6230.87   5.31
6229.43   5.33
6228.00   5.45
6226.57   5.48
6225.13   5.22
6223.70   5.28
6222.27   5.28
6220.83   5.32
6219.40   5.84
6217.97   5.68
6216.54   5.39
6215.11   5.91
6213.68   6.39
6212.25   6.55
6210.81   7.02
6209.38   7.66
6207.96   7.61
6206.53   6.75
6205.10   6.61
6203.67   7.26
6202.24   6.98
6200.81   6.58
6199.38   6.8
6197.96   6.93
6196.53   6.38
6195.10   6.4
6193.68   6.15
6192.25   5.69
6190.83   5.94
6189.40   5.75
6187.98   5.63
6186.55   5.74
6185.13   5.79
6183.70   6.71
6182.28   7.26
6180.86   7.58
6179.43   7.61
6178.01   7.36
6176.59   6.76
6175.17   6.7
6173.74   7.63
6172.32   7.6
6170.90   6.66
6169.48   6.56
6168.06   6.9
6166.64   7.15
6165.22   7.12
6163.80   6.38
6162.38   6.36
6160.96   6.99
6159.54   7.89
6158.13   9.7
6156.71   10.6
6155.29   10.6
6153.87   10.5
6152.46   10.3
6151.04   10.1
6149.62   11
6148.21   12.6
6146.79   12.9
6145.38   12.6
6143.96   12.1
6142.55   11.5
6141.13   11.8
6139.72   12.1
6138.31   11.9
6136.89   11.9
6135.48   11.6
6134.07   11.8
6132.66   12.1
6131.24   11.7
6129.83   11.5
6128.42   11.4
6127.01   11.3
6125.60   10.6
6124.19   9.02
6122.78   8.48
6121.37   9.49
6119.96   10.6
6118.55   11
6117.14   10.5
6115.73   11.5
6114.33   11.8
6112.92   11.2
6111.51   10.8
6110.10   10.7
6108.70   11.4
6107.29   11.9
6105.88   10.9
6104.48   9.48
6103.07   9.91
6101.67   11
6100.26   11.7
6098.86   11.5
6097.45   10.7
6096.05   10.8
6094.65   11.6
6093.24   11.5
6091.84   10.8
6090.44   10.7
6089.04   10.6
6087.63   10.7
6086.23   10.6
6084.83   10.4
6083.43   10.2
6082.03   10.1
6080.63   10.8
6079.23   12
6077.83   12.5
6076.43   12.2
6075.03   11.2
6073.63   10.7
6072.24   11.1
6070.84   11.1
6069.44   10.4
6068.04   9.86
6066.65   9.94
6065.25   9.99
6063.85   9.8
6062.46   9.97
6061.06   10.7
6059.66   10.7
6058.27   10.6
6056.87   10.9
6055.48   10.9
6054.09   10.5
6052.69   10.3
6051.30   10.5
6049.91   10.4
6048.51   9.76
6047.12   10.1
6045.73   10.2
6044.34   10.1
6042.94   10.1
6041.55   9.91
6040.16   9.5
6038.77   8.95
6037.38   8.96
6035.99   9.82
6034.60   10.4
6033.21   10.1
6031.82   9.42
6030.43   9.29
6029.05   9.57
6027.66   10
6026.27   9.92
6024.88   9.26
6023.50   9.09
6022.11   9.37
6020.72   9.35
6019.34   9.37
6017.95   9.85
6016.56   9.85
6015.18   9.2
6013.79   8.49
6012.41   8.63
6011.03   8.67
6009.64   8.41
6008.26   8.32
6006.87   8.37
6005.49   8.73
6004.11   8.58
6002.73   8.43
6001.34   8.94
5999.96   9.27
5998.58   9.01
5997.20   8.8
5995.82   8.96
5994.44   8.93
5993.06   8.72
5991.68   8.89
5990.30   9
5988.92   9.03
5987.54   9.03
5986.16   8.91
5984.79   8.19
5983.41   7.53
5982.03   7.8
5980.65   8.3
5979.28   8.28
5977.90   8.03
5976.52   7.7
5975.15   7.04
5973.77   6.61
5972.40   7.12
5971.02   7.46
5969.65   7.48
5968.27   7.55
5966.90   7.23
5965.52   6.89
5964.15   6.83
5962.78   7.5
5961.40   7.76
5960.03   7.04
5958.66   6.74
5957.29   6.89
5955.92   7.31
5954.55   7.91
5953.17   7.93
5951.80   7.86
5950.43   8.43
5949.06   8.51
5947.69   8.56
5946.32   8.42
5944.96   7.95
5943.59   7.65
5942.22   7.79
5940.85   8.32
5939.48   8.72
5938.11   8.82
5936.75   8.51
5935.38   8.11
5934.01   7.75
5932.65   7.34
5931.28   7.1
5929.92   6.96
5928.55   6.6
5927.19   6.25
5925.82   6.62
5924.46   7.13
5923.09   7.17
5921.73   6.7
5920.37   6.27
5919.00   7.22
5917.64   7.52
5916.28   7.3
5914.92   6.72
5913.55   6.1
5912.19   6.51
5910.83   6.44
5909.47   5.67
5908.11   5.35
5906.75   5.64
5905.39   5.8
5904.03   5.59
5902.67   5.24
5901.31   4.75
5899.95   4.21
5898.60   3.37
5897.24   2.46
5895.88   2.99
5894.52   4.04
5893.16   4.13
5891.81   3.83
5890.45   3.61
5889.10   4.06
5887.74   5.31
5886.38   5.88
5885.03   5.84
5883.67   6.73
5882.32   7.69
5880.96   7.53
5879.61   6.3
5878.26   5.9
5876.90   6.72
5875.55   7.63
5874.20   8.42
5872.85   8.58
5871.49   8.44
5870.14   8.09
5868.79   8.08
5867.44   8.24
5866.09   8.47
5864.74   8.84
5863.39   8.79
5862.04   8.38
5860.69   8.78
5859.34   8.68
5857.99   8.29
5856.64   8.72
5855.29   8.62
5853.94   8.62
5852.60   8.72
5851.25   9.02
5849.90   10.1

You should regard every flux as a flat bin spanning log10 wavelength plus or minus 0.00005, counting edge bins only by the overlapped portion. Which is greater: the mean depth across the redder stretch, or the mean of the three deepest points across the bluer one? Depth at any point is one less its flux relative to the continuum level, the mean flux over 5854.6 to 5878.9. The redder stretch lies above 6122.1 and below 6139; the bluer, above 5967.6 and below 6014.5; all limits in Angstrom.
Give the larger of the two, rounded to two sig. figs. 0.16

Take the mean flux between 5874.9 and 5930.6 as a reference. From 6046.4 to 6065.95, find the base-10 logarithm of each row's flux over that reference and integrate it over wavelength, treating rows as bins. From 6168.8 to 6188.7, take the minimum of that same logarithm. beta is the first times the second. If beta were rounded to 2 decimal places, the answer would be -0.06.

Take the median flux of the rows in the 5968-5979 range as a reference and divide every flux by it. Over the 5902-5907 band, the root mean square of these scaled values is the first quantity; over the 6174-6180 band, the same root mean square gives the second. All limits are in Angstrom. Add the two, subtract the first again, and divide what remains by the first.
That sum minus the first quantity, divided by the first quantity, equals 1.3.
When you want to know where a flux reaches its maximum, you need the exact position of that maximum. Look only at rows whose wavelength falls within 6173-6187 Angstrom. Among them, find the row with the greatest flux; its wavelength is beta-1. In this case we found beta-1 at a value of 6173.74 Angstrom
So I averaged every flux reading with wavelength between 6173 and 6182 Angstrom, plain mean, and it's 7.3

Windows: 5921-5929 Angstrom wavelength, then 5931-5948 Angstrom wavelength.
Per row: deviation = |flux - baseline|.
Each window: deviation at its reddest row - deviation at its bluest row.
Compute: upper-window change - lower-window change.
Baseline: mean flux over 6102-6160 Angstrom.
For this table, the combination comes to -1.6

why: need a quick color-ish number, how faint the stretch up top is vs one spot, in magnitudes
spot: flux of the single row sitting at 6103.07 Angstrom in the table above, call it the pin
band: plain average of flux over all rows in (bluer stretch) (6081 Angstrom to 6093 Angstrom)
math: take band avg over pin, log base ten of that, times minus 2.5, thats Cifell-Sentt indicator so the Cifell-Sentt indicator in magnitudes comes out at -0.1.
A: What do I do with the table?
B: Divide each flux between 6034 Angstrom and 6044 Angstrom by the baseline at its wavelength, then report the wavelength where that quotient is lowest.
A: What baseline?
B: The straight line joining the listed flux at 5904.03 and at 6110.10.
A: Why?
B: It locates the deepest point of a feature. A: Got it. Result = 6038.77 Angstrom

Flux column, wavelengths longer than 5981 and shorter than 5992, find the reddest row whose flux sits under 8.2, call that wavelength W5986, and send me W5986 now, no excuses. 5984.79 Angstrom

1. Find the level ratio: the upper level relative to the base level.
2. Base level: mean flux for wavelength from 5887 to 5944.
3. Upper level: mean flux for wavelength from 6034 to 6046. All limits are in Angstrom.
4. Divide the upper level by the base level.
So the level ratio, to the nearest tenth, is 1.6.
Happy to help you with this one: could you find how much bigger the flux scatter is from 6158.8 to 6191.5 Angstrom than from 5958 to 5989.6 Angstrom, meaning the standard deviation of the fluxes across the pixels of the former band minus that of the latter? -0.02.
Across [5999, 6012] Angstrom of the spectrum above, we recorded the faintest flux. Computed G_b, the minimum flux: 8.32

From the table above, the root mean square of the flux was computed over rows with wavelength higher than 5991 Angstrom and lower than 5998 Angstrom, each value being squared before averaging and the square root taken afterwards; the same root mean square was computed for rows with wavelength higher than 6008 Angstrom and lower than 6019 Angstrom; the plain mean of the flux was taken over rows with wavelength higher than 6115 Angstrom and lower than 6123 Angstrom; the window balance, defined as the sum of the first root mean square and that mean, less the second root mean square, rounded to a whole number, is 10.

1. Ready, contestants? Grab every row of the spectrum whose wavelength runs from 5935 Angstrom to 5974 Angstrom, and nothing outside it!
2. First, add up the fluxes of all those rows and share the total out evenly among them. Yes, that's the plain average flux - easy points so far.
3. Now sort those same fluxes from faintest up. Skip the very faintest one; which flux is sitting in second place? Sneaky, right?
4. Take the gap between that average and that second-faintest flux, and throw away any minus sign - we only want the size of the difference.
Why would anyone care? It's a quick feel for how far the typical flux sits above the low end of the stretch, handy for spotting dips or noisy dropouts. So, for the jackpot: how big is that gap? 1.0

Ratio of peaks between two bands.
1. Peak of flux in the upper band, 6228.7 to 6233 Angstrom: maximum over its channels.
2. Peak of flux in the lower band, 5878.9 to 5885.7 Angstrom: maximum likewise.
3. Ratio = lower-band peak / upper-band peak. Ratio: 1.3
